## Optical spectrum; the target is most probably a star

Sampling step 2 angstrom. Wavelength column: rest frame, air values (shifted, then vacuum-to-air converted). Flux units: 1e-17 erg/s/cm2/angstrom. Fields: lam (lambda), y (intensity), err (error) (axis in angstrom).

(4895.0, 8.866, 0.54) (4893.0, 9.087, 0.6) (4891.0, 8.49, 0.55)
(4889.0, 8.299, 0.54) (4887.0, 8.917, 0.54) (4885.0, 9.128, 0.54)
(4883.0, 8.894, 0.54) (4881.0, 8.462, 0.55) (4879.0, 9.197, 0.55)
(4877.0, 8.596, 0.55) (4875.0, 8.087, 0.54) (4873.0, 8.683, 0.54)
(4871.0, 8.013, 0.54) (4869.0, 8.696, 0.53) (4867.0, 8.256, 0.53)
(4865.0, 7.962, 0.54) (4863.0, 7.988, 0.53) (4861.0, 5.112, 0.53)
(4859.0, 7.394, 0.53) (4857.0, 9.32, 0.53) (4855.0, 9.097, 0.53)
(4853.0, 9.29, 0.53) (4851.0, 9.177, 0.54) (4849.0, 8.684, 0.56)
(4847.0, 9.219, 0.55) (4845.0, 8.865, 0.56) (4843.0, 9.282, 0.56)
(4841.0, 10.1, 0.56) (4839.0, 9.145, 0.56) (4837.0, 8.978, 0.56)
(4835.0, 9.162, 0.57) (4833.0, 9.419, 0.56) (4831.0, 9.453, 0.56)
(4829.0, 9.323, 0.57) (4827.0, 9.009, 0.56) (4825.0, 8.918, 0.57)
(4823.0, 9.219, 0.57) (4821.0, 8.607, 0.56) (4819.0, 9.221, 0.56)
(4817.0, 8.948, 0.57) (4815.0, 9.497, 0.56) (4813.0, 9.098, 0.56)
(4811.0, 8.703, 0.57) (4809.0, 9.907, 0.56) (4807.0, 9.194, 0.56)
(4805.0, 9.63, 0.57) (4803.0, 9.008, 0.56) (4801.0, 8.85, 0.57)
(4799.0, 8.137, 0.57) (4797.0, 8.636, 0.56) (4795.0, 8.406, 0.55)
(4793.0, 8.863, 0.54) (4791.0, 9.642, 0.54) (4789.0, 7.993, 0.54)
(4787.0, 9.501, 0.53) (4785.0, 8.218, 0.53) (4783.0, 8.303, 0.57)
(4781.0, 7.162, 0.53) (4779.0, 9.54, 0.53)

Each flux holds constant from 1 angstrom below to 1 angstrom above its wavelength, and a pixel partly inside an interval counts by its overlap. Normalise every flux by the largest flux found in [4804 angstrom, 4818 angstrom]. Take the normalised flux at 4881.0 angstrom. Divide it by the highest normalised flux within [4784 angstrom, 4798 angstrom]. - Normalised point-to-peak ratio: 0.88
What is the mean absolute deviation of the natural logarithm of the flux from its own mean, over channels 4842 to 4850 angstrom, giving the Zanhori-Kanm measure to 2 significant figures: 0.026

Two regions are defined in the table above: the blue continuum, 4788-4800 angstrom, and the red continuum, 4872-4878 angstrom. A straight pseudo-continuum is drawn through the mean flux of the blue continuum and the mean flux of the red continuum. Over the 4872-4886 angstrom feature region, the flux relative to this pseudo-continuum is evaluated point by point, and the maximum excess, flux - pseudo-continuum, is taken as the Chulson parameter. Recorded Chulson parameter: 0.75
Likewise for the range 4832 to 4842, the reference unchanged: 1.58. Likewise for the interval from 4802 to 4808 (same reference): 1.04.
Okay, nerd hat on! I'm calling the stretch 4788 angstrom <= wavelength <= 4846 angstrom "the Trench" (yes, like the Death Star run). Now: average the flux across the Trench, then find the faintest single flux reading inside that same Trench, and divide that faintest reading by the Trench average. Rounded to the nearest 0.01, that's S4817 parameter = 0.88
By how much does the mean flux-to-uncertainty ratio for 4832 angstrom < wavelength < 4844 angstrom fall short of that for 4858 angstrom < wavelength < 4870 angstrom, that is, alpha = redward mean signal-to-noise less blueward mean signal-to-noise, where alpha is -2.41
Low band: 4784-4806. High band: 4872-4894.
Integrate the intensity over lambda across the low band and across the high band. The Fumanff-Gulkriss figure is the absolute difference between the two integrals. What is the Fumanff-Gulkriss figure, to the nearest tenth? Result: 2.1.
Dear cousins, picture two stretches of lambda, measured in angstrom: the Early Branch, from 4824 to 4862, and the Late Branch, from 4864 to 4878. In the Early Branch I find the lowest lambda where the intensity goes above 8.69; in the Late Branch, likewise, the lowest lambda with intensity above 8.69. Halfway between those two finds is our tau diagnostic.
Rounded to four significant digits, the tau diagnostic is 4847 angstrom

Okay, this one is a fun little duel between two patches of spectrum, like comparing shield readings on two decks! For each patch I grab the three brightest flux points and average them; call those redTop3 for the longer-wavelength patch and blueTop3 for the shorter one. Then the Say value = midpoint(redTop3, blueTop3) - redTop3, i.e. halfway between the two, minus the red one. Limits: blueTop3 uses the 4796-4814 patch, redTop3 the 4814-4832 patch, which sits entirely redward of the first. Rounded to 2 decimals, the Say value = 0.08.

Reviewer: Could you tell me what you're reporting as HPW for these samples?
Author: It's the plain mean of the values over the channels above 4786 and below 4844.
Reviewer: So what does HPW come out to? 9.10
